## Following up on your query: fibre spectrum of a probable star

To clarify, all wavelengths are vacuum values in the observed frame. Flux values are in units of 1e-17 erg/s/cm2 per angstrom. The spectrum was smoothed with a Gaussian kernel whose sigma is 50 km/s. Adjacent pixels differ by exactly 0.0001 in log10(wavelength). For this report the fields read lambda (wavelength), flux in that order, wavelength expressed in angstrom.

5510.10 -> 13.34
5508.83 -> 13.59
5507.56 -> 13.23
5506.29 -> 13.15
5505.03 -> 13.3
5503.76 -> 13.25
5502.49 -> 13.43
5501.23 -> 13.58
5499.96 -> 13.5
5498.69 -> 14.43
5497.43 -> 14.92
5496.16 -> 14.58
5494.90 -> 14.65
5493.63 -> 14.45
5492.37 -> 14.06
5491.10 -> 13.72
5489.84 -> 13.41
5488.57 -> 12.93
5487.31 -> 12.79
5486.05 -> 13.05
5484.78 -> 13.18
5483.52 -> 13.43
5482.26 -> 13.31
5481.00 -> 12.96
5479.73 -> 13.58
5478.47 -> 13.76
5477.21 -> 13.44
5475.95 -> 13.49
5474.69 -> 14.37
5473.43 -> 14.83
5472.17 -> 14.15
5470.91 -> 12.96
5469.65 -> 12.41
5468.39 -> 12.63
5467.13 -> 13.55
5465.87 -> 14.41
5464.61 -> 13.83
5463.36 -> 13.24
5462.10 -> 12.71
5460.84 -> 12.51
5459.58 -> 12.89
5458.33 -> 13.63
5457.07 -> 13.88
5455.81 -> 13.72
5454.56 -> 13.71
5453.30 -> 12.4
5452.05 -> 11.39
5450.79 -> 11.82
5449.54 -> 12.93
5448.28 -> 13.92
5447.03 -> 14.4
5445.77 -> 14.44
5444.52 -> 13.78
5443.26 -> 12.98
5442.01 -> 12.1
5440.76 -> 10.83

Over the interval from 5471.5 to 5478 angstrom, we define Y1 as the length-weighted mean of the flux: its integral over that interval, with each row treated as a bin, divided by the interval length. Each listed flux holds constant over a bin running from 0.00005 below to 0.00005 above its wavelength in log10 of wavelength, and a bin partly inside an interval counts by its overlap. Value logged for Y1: 14.0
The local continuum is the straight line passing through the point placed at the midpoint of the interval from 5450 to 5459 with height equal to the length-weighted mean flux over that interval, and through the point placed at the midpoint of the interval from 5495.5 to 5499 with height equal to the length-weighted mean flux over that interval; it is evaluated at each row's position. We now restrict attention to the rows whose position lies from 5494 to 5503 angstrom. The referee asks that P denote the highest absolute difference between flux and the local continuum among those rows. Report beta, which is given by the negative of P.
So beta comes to -1.5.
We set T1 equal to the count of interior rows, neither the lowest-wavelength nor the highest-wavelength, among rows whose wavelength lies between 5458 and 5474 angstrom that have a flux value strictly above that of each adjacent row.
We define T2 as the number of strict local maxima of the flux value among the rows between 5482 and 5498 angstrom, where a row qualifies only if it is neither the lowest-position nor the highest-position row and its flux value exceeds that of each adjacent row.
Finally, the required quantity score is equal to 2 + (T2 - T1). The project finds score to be 3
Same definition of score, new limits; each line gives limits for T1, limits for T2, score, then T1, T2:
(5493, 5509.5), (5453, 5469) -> 0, 4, 2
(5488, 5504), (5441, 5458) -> 0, 3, 1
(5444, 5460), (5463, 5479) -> 2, 2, 2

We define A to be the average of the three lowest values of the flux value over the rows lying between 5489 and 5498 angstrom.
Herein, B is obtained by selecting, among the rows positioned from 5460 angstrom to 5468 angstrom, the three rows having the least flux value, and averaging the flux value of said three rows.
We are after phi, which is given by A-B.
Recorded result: 0.9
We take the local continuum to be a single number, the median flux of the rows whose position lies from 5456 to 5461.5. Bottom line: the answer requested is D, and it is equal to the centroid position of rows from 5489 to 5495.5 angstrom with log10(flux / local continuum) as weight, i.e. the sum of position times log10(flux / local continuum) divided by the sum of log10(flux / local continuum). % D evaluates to 5493.4 angstrom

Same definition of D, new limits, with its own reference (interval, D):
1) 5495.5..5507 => 5497.8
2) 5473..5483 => 5474.9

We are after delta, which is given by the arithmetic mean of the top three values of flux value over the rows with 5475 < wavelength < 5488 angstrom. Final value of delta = 13.6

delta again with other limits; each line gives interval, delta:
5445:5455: 14.3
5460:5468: 13.9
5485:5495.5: 14.4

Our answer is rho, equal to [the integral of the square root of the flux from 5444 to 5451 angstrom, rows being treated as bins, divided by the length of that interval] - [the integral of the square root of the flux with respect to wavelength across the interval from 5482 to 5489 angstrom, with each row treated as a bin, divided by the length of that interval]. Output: 0.07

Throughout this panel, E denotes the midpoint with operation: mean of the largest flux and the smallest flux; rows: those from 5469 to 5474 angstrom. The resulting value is 13.6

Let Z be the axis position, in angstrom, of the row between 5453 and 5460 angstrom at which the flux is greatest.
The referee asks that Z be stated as 5457.07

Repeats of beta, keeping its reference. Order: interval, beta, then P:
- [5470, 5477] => -1.1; 1.1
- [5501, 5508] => -1.9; 1.9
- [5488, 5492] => -1.4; 1.4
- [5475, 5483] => -1.1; 1.1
